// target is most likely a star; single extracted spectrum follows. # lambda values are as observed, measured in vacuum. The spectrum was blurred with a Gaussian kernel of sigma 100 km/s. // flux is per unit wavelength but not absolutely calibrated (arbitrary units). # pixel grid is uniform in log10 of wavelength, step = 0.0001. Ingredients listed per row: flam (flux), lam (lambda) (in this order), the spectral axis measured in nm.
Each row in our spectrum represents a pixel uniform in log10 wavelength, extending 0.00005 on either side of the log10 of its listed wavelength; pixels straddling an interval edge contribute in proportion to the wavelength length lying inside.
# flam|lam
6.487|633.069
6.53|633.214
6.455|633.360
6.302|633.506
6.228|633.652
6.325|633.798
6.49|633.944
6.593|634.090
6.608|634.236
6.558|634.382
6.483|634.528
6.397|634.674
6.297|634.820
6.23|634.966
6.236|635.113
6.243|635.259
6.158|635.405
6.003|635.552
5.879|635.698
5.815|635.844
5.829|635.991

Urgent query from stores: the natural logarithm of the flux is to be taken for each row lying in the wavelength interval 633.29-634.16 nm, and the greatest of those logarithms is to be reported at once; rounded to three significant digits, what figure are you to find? 1.89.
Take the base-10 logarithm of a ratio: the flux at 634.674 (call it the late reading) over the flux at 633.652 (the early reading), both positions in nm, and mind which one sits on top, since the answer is 0.012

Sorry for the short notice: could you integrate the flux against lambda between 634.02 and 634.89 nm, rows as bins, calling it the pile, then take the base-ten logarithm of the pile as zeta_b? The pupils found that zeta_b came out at 0.75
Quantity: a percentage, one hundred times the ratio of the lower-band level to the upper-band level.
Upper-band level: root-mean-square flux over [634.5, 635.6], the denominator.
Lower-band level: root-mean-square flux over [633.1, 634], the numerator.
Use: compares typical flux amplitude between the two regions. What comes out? 102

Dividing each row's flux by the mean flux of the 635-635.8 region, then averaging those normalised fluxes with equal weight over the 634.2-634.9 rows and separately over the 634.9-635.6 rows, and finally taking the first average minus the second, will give 0.048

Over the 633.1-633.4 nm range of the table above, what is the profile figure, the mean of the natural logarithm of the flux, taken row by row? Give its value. 1.87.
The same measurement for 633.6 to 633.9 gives 1.84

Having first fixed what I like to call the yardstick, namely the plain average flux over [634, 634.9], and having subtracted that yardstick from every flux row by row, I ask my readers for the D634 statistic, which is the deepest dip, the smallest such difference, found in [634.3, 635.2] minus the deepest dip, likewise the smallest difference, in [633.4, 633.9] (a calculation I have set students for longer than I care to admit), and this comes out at 0.0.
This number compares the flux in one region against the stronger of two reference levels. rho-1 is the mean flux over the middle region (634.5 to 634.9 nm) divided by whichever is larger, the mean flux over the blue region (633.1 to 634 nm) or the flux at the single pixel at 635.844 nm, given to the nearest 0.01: 1.00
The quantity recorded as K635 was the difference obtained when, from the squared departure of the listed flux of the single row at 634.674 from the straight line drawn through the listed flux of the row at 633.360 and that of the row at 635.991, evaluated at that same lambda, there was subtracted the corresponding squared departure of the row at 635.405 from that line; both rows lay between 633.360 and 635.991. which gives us 0.029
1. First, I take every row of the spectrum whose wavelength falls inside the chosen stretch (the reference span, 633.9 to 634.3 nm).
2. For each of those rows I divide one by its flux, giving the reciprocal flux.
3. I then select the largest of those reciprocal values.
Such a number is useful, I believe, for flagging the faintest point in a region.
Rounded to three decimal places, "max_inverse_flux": 0.154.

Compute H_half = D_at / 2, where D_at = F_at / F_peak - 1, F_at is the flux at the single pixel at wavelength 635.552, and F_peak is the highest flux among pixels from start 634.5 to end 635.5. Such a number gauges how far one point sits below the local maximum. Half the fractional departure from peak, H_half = -0.037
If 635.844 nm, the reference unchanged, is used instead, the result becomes -0.052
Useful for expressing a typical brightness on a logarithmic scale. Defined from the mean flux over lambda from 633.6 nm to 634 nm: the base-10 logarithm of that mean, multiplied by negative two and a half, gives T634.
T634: -2.01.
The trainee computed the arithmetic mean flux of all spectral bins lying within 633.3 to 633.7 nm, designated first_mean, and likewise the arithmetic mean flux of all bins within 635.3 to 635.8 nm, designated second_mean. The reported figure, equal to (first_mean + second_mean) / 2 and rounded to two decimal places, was 6.17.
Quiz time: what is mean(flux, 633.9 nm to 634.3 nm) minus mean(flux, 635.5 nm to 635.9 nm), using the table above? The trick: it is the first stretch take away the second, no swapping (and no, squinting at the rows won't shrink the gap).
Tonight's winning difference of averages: 0.66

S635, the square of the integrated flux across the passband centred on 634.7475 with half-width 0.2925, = 13.8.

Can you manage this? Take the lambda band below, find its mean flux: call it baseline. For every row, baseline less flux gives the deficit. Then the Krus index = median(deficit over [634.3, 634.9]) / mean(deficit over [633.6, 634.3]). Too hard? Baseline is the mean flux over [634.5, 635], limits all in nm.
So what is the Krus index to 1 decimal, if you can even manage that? 0.9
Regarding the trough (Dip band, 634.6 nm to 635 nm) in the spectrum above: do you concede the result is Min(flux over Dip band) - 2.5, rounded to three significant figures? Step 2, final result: 3.73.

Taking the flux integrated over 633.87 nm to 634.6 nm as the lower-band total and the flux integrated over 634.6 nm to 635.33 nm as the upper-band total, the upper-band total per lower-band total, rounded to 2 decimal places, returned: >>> 0.96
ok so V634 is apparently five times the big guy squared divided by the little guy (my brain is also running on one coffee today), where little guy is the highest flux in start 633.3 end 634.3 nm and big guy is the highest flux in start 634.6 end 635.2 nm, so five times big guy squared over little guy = 31.0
